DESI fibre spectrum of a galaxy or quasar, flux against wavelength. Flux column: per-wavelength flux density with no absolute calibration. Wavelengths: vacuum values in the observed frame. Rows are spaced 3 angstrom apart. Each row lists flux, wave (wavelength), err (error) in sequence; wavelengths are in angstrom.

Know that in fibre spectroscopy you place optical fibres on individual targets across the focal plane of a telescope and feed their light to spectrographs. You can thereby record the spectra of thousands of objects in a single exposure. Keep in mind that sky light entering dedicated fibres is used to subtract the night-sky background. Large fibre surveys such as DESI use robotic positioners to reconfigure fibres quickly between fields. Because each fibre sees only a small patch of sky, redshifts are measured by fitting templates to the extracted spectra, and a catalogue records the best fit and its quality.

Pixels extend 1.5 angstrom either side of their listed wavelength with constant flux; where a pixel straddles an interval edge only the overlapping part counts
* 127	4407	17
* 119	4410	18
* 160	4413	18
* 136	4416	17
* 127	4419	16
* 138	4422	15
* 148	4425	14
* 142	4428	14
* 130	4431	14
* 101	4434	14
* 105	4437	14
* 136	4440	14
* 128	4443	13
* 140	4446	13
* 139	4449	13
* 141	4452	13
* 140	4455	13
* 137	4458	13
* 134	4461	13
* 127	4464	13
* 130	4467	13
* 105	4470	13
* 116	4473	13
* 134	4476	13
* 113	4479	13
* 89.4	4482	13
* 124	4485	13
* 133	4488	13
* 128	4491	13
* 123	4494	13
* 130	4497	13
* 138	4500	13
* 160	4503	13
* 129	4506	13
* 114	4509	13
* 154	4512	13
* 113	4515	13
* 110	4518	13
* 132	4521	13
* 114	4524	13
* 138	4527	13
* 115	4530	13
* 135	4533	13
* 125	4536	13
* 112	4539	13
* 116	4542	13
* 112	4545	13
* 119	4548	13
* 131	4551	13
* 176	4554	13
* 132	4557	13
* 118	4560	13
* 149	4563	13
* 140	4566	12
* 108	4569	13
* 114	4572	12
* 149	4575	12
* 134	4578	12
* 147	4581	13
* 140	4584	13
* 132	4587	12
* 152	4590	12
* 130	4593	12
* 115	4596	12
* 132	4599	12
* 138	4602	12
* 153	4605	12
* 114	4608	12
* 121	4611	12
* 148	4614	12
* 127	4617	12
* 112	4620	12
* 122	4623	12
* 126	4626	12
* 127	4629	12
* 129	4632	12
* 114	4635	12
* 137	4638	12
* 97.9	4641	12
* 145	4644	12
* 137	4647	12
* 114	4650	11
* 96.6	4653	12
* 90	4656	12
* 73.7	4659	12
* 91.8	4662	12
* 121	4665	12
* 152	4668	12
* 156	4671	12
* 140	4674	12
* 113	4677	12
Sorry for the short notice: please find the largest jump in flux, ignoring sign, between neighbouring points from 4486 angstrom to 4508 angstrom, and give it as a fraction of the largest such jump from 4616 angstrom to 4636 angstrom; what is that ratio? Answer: 2.1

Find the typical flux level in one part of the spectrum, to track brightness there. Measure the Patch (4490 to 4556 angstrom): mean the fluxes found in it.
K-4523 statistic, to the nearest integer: 128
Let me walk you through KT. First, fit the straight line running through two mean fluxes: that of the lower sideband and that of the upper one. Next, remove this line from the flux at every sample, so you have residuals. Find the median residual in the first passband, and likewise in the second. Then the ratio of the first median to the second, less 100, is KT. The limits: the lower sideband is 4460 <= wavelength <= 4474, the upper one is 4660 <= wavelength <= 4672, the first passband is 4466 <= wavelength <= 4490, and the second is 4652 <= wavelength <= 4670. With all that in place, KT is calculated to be -100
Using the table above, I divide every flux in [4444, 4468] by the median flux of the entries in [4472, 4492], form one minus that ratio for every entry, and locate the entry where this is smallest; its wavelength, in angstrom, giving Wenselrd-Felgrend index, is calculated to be 4452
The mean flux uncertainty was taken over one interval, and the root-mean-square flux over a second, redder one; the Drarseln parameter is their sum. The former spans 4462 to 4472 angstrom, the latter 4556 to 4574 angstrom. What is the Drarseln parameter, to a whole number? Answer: 141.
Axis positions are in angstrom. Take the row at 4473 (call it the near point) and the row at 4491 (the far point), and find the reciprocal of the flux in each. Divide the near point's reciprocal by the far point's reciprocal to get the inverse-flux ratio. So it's 1.10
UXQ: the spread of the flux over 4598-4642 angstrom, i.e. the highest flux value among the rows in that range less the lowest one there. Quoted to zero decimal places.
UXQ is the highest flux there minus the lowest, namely 55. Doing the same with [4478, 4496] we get 44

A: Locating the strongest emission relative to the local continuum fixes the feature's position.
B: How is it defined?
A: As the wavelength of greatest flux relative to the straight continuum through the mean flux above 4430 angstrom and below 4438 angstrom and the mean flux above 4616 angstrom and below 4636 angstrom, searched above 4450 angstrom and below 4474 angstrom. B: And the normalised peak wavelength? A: 4452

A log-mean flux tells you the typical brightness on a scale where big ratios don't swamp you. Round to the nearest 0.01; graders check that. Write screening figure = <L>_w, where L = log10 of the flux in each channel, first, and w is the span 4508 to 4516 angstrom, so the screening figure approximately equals 2.10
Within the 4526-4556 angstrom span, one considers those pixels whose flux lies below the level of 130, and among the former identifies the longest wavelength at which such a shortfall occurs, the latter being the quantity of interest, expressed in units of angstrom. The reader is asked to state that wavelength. 4548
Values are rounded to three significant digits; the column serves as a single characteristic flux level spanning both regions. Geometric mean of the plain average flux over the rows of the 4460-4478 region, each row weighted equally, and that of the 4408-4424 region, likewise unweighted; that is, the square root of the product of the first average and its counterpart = 130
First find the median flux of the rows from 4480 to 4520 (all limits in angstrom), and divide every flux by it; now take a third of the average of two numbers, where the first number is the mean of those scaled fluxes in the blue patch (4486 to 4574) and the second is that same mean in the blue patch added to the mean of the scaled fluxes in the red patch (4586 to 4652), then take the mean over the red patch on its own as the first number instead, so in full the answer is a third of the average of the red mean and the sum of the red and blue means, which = 0.501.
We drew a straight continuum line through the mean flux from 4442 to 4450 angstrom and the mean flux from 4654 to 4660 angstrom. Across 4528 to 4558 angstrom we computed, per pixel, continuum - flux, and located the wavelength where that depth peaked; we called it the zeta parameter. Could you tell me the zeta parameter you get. 4539 angstrom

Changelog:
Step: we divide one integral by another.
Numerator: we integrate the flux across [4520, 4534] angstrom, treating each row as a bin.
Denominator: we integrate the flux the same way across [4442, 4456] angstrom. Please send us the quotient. 0.92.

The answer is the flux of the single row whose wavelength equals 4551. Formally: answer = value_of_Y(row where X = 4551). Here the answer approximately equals 131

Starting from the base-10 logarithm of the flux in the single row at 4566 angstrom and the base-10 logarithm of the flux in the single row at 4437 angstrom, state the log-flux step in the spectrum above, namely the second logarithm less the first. -0.12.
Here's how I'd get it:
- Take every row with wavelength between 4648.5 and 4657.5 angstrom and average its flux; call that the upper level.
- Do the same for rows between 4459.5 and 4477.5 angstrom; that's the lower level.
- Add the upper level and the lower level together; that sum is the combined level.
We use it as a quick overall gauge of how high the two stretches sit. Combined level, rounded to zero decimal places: 225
